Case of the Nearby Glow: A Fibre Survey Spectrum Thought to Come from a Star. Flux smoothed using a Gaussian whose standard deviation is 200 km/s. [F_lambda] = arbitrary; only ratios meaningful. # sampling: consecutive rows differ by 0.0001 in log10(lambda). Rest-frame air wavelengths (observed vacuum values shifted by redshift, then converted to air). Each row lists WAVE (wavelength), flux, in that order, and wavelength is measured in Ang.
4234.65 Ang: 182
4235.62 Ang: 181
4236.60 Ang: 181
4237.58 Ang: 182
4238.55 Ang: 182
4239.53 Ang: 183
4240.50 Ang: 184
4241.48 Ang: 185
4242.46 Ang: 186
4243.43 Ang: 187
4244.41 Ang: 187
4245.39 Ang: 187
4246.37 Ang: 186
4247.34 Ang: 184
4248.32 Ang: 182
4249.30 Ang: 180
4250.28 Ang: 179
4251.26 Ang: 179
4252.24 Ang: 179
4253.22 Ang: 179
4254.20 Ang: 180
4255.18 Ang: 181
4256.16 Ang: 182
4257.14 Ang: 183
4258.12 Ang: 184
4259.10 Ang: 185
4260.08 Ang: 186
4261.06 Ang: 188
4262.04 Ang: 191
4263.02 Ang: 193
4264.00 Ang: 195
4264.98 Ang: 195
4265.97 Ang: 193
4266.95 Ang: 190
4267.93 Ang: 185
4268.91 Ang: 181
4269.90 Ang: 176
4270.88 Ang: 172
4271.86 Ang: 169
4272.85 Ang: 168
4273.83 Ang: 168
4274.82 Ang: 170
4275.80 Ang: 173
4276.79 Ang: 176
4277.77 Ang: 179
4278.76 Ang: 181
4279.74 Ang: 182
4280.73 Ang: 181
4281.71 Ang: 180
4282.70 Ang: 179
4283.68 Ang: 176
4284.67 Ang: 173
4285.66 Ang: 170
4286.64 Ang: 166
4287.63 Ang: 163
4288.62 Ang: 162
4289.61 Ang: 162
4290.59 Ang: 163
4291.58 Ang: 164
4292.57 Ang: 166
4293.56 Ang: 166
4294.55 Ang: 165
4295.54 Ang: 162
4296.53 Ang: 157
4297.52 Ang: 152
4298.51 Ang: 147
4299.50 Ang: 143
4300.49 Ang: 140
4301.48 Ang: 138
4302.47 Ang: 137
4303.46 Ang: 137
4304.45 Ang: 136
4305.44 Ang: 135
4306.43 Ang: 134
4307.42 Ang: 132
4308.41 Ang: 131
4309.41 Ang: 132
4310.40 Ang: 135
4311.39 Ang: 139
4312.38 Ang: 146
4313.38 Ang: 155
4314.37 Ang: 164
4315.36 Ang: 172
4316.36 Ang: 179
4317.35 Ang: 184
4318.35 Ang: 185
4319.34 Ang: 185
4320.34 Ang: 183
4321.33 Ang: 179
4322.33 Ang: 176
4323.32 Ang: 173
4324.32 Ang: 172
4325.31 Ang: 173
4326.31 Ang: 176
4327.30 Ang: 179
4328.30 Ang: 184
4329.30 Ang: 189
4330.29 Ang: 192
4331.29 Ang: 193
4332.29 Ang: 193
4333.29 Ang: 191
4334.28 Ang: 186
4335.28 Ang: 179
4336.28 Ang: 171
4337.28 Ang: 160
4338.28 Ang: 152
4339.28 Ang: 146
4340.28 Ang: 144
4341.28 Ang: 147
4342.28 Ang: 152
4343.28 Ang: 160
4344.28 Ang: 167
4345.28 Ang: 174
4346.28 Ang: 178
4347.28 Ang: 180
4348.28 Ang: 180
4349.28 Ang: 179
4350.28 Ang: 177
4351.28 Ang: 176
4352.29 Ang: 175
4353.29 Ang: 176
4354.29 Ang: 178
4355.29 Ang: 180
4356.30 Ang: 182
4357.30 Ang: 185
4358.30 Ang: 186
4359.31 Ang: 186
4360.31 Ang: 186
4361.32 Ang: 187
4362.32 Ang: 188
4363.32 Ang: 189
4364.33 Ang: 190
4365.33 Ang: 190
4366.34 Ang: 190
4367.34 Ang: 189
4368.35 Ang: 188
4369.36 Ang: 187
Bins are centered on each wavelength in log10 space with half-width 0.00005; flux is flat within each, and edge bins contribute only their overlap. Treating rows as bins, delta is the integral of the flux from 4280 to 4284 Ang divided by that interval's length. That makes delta 179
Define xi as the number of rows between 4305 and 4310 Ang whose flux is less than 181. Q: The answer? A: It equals 5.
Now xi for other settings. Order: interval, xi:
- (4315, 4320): 2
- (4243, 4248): 0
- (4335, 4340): 5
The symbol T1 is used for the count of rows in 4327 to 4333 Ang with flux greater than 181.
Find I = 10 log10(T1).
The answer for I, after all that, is 7.0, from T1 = 5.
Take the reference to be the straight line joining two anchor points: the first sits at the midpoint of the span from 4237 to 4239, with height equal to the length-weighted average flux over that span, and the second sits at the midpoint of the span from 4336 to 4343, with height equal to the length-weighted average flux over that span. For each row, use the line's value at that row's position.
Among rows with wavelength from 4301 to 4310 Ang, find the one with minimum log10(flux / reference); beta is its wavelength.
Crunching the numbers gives 4308.41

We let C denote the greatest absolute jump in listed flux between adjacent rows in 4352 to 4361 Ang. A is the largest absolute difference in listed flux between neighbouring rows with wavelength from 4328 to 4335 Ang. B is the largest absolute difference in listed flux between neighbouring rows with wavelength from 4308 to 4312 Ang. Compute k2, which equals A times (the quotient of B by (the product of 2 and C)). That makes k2 3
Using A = 5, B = 4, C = 3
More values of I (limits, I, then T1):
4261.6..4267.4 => 7.8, 6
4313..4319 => 3.0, 2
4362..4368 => 7.8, 6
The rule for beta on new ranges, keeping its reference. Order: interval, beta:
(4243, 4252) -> 4250.28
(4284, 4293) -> 4288.62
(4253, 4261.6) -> 4253.22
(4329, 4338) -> 4337.28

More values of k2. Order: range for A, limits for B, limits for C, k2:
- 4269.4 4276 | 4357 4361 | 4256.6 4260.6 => 2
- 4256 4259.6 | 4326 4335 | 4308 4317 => 0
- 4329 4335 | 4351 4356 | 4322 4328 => 2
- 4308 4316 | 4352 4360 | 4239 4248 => 7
